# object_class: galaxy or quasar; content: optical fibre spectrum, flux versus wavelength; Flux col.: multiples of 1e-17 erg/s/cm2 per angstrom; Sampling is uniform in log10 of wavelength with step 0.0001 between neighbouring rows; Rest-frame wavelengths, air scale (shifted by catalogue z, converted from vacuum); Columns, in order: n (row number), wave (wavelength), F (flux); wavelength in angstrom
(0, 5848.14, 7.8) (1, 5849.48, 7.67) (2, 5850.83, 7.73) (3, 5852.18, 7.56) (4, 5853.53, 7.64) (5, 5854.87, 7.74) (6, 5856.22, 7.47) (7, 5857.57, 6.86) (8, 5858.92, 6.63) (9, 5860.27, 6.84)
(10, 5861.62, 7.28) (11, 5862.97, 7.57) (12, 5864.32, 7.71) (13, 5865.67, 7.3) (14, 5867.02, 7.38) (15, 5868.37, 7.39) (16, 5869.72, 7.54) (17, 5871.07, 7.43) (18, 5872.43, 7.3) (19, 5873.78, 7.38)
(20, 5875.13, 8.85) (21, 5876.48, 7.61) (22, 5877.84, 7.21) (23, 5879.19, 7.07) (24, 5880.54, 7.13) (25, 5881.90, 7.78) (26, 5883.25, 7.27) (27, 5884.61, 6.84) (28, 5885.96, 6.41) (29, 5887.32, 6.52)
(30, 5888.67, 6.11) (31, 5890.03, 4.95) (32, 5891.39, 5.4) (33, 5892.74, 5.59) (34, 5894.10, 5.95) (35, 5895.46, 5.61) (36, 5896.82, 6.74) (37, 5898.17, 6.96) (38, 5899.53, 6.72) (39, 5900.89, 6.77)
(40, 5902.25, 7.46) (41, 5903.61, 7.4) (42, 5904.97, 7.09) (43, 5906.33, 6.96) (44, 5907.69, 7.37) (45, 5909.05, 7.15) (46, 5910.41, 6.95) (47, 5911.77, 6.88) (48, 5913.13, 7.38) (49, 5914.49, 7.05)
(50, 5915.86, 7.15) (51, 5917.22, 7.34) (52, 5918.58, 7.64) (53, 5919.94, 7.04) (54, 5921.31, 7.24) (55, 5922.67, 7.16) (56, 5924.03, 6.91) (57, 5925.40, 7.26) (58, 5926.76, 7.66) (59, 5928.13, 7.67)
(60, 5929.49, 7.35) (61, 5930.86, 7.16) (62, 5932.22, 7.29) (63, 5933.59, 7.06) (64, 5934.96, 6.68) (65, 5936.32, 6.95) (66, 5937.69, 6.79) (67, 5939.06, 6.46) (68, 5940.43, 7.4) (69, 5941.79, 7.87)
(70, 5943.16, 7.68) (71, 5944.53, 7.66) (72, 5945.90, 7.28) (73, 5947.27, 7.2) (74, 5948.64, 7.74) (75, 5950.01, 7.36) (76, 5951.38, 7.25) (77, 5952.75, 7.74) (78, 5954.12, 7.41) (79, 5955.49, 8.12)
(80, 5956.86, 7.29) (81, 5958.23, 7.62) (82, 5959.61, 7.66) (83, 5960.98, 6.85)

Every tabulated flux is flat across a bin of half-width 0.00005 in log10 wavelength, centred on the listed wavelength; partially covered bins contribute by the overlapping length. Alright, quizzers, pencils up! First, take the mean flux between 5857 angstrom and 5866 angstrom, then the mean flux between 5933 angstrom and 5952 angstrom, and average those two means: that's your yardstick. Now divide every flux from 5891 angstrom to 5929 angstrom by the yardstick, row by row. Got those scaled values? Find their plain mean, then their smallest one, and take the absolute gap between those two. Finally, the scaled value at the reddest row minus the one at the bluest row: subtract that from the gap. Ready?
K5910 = -0.1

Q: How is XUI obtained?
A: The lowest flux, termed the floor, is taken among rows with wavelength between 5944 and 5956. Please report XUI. 7.2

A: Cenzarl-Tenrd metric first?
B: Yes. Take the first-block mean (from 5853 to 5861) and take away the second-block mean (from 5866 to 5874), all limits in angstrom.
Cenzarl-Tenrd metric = -0.2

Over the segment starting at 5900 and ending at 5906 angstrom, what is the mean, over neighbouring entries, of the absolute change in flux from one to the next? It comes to 0.35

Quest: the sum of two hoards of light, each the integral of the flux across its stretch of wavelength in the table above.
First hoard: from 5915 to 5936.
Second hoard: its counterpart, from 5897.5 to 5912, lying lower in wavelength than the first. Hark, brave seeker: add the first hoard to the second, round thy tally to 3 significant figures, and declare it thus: 254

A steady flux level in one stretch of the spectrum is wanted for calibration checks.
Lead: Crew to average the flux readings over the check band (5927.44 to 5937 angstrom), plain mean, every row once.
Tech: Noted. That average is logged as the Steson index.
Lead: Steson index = 7.2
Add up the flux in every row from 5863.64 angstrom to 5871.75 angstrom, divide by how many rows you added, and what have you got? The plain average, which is 7.46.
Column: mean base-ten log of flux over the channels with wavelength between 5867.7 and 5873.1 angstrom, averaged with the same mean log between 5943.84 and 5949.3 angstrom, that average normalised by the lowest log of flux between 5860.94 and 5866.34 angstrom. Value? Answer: 1.01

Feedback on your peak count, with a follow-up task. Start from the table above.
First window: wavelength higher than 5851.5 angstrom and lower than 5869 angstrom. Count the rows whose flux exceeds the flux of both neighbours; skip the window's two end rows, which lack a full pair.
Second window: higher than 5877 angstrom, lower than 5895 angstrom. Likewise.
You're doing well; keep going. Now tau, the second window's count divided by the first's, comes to 1.00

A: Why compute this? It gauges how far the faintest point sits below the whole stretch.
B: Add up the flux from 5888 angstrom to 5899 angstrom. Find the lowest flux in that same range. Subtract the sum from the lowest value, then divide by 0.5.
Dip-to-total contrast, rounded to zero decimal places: -85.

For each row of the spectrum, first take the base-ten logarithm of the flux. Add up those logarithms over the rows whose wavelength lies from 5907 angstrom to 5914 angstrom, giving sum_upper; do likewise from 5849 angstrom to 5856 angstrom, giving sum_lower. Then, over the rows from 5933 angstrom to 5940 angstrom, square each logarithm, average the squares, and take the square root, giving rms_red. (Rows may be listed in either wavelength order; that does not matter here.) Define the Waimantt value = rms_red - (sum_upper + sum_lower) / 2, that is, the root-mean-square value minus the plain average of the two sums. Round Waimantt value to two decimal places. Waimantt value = -3.51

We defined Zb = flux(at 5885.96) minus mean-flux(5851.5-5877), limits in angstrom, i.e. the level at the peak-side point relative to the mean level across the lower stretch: -1.0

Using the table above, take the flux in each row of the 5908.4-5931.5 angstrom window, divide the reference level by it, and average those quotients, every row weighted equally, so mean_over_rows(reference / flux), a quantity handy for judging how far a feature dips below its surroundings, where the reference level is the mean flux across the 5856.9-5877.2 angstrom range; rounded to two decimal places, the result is 1.02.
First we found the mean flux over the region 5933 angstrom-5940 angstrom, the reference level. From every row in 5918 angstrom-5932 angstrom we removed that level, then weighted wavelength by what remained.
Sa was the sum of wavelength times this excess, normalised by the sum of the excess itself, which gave 5925.0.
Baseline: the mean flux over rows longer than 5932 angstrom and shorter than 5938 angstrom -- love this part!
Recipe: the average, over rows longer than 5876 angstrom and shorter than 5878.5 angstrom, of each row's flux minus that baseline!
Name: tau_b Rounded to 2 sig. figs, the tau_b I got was 0.46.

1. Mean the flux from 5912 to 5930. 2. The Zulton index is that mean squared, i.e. 53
